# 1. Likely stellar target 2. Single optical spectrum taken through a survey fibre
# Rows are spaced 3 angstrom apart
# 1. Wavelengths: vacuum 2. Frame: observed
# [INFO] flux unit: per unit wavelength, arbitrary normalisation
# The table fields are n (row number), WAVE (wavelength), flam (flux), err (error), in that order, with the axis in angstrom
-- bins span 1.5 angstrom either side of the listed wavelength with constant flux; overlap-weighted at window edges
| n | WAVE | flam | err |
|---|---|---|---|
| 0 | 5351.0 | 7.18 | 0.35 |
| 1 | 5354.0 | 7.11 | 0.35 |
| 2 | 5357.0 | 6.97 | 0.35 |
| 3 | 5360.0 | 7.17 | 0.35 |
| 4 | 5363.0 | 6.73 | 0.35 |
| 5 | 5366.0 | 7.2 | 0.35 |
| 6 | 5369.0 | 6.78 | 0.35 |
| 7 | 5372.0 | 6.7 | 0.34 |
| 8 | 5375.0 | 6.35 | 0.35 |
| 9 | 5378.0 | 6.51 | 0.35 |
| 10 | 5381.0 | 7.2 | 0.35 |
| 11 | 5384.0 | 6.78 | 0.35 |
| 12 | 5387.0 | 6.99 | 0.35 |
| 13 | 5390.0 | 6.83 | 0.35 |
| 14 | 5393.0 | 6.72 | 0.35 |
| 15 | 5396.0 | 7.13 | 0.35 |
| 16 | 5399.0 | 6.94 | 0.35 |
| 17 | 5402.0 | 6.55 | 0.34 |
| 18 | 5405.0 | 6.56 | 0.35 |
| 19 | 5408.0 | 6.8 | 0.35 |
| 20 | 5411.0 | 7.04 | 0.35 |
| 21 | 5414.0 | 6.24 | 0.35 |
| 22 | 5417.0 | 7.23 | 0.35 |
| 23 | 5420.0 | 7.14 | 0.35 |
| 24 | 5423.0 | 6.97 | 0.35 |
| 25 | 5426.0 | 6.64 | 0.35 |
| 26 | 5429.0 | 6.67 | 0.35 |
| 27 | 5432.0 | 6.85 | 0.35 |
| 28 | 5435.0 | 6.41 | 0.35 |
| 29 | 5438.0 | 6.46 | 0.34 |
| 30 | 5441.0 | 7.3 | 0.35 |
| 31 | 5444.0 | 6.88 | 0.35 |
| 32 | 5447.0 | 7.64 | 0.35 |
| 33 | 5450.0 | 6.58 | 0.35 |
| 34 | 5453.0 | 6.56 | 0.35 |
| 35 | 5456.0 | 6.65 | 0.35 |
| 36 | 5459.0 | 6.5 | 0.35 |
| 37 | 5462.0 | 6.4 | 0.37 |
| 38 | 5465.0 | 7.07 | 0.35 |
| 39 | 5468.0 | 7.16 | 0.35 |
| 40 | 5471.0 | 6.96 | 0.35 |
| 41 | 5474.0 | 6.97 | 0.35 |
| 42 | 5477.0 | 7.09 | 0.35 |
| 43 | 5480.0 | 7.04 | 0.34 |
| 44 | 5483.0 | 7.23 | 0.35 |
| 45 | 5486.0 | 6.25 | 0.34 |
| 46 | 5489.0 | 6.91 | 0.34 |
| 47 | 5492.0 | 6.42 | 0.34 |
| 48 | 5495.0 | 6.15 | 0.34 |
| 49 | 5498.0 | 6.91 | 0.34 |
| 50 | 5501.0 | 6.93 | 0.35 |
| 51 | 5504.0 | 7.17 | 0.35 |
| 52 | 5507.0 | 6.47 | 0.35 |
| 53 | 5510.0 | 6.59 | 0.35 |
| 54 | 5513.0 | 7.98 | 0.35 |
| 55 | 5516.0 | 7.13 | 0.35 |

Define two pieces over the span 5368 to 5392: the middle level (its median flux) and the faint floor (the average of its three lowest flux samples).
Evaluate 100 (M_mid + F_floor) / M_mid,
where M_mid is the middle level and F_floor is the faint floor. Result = 196.2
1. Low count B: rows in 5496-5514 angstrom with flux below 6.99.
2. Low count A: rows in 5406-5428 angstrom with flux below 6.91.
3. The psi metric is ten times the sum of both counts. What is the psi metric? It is 70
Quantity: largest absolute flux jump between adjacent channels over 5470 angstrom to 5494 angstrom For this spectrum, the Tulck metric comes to 0.98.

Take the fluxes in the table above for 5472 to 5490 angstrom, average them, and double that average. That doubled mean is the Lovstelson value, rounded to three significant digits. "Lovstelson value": 13.8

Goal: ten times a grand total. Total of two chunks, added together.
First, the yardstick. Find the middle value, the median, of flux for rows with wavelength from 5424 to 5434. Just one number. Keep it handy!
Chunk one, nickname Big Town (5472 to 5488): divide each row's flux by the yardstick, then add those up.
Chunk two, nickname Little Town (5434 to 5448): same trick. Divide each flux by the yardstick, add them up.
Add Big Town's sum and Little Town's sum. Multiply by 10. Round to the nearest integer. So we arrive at 104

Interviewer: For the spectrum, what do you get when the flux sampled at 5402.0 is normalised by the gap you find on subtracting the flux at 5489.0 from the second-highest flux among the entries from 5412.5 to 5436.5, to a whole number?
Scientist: 28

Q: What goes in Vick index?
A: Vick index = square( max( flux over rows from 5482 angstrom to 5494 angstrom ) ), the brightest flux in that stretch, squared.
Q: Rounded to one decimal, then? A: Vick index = 52.3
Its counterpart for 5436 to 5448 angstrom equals 58.4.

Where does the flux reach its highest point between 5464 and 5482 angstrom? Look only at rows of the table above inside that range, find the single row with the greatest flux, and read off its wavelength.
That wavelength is 5468.0 angstrom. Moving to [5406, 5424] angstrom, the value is 5417.0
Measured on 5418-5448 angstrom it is 5447.0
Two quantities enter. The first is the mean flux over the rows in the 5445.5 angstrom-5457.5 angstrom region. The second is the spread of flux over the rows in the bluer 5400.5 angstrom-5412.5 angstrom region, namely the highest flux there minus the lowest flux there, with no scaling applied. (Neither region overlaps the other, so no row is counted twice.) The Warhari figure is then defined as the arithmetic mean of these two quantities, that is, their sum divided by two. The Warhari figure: 3.67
